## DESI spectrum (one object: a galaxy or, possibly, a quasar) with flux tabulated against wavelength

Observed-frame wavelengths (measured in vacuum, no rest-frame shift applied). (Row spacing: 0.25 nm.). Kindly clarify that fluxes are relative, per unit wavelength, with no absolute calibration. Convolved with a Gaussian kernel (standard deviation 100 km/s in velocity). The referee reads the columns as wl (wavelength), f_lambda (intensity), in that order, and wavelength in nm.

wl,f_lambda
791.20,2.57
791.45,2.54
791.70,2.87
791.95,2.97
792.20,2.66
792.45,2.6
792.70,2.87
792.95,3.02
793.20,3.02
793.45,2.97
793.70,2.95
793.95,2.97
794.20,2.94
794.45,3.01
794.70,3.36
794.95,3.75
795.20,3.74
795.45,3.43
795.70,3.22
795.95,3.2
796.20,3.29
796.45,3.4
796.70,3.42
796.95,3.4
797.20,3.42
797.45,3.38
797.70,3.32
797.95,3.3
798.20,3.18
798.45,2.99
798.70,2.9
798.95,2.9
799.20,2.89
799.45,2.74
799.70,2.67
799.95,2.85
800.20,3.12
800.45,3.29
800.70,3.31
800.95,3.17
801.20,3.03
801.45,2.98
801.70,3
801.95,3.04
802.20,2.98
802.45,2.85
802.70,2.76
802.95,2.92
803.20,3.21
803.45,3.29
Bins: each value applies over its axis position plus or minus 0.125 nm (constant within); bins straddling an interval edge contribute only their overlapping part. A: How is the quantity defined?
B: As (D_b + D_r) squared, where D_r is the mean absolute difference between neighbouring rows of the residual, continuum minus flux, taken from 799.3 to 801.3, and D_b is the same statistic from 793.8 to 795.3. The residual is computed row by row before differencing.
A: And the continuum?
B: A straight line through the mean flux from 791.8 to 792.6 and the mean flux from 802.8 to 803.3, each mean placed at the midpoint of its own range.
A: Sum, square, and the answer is 0.10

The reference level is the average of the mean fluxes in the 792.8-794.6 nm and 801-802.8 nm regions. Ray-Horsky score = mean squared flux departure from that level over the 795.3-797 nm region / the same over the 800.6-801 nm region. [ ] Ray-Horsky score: 1.8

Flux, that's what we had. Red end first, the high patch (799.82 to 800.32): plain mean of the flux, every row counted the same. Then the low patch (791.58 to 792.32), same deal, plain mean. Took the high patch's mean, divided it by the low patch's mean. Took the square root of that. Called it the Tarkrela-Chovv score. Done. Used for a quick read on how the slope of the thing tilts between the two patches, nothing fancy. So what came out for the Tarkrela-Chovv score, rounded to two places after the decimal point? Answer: 1.03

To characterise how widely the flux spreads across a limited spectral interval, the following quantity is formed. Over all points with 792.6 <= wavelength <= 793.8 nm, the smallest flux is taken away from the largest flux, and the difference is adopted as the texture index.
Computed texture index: 0.15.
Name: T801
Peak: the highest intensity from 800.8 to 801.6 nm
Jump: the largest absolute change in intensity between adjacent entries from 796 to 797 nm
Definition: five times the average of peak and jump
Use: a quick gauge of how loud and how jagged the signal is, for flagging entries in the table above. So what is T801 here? 8.2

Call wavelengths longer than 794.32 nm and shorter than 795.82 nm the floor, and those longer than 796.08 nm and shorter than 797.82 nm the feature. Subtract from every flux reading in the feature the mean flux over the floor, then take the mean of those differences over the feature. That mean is 0.0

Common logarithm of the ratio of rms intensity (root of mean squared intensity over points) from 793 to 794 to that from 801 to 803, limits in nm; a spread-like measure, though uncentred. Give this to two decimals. 0.00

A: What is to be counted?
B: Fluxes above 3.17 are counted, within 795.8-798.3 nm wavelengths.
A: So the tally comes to 10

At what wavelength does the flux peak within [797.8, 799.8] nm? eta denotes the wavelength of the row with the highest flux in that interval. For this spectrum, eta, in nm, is 797.95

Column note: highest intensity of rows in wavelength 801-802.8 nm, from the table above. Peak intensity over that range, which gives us 3.04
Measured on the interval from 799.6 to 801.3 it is 3.31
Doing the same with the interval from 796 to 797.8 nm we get 3.42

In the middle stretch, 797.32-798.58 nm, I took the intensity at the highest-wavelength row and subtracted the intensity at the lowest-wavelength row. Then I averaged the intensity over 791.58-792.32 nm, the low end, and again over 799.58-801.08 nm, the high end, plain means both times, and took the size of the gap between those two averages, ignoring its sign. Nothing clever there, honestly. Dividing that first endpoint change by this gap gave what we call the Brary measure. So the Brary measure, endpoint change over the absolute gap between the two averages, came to -1.7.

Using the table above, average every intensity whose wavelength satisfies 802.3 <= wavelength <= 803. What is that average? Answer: 2.84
